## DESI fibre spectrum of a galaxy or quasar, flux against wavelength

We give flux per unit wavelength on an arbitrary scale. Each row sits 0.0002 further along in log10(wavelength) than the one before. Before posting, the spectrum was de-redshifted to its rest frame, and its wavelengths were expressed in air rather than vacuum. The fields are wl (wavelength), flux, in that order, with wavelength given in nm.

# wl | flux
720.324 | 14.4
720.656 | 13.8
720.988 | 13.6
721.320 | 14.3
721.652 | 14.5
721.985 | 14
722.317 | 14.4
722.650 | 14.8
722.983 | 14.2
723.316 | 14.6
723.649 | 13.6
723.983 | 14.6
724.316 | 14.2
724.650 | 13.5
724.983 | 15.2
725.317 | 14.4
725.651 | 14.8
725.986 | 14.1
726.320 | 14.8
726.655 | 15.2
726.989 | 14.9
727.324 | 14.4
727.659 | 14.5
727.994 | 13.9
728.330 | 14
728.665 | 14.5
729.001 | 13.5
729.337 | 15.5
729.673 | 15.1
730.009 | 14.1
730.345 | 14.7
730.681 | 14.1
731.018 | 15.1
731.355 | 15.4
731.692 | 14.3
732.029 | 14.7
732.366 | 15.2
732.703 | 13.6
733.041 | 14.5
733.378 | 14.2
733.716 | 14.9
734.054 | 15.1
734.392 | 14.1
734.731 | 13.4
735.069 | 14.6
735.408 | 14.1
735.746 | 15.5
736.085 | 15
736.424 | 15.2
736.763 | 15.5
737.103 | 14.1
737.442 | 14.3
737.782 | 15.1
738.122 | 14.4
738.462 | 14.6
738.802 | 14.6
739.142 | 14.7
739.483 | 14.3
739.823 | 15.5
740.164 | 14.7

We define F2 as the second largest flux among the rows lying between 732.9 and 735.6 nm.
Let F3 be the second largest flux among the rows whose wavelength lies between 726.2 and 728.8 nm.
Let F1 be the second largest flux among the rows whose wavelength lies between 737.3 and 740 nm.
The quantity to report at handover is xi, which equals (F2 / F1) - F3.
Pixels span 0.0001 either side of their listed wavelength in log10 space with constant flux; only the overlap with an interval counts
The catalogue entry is -13.91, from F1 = 15.1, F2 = 14.9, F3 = 14.9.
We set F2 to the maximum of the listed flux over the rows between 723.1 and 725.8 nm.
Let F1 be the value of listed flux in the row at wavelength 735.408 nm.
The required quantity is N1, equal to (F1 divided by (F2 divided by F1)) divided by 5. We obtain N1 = 2.62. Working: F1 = 14.1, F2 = 15.2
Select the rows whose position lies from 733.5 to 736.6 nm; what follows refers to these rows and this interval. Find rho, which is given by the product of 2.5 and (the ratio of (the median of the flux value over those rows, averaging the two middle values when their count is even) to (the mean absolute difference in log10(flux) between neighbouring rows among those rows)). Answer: 1741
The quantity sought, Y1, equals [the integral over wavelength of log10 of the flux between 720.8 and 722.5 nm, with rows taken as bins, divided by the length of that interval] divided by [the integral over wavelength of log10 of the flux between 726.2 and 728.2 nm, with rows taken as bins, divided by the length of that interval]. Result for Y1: 0.99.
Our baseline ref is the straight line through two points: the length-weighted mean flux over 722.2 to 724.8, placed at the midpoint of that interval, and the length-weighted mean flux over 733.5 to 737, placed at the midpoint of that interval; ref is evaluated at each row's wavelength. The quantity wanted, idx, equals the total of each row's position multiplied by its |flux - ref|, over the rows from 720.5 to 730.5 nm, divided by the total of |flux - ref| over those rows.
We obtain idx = 725.91 nm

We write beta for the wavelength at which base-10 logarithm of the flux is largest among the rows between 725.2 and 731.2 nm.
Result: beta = 729.337 nm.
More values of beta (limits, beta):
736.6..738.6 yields 736.763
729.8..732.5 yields 731.355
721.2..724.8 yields 722.650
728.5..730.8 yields 729.337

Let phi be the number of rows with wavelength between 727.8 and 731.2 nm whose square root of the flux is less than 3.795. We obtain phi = 5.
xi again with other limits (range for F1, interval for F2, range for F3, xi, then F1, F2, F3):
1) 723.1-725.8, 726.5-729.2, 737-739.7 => -13.69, 14.8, 14.9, 14.7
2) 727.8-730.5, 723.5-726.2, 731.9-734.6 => -14.12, 15.1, 14.8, 15.1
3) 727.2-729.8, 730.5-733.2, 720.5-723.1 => -13.49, 15.1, 15.2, 14.5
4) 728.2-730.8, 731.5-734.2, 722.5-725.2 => -13.80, 15.1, 15.1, 14.8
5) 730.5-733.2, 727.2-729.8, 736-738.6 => -14.21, 15.2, 15.1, 15.2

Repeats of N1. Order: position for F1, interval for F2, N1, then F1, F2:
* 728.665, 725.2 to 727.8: 2.77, 14.5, 15.2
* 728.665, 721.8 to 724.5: 2.84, 14.5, 14.8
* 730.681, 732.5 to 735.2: 2.63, 14.1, 15.1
